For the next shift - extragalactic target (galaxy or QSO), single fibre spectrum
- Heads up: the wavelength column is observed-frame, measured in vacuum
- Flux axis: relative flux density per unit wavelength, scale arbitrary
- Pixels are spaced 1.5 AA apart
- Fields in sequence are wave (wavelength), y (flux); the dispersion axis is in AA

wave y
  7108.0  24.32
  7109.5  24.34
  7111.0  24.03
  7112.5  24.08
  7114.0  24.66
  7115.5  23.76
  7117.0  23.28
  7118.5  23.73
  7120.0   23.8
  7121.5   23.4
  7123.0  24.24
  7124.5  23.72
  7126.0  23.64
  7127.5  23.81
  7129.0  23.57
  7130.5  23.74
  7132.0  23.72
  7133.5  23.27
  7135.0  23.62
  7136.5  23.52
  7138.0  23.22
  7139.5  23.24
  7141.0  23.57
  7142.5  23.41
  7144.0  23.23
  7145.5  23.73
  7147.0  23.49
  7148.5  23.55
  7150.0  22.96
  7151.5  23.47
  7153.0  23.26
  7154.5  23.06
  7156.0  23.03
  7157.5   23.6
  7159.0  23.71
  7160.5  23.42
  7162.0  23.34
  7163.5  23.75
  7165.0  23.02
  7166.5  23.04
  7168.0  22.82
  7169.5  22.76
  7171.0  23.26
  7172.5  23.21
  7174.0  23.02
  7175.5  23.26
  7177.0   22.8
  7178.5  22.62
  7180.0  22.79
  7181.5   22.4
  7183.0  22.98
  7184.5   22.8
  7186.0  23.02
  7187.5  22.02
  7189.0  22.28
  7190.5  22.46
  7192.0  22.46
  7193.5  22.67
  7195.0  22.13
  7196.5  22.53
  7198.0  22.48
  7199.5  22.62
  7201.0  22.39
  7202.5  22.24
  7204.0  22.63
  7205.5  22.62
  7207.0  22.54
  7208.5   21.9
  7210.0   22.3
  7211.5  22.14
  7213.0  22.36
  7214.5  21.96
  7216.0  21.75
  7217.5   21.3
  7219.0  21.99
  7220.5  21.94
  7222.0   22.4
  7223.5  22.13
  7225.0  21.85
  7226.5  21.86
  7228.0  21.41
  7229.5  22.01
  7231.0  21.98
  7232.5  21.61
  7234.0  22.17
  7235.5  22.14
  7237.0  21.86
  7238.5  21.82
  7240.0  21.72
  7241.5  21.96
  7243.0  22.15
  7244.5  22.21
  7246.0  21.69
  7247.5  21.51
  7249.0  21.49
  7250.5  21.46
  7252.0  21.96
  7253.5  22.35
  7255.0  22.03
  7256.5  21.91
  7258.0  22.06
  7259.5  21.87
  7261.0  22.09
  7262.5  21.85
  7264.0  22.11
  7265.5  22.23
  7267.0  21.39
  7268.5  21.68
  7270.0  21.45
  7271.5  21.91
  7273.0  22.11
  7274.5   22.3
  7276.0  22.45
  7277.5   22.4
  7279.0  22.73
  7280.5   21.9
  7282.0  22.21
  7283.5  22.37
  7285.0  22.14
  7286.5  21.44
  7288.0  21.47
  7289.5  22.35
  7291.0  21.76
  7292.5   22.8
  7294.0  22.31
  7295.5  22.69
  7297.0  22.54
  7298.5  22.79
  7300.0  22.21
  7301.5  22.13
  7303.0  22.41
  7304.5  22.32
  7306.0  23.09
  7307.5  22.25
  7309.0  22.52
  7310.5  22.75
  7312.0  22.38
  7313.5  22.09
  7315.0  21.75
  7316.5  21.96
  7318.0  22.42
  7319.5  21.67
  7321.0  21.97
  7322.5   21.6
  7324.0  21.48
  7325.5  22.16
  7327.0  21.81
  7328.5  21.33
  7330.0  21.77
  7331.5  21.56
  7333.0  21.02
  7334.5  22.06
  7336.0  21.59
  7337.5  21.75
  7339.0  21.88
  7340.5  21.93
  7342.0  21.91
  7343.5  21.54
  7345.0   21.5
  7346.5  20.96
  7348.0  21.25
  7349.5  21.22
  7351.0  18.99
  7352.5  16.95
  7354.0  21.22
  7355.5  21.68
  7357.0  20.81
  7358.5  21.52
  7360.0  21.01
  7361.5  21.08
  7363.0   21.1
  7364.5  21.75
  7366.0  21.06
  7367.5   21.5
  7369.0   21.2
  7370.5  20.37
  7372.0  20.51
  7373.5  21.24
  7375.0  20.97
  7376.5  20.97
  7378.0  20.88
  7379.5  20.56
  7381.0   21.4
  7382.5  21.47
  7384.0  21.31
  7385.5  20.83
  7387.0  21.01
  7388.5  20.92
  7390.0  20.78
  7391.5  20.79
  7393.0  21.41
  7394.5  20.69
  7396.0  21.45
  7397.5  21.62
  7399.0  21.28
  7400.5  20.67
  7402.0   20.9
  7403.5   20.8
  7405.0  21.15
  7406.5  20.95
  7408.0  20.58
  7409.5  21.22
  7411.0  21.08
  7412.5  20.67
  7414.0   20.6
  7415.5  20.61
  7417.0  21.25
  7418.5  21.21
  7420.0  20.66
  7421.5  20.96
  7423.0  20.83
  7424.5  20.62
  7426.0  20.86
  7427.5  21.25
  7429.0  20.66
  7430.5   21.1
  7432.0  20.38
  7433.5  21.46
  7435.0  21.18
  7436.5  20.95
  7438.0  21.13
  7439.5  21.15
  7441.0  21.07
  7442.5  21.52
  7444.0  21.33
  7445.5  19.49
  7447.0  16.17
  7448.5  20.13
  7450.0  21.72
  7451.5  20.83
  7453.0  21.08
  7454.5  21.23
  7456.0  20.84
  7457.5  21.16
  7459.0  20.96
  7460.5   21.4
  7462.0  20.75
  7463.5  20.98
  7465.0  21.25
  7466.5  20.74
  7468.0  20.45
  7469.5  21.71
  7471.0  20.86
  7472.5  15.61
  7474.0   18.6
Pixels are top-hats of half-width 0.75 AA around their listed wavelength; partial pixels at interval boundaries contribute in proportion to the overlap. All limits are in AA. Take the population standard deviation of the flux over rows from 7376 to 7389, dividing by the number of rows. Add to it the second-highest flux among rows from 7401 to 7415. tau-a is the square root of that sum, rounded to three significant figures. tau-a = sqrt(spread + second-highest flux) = 4.63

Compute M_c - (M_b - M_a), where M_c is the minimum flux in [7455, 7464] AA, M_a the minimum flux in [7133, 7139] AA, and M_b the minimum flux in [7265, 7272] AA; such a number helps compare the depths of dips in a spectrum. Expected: 22.6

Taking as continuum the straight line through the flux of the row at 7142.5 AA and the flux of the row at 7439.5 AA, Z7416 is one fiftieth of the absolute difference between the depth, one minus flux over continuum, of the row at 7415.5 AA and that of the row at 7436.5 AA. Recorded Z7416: 0.0005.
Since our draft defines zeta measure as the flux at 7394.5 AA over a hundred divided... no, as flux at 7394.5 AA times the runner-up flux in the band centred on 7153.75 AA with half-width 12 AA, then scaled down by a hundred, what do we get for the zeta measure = 4.91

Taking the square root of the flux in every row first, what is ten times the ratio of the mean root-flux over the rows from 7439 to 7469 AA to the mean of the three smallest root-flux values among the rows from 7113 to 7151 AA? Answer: 9.5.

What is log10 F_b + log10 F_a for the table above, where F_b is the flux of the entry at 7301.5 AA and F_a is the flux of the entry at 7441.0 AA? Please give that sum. 2.67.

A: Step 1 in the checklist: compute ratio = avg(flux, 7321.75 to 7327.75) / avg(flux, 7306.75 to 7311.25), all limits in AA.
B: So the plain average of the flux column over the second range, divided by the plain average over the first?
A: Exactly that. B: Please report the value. 0.97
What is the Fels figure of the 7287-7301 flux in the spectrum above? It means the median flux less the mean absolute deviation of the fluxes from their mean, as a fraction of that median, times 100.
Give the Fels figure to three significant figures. 98.5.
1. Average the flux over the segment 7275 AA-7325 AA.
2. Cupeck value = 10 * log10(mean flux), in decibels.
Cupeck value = 13.47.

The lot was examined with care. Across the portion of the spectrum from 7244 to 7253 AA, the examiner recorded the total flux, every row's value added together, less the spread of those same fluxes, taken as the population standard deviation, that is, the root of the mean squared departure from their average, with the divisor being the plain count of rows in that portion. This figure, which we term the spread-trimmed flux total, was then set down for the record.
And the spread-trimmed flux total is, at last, 130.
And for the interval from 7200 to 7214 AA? 201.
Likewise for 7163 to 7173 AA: 162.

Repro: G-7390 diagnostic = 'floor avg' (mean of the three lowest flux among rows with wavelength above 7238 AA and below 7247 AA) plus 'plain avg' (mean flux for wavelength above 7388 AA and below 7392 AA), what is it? 42.6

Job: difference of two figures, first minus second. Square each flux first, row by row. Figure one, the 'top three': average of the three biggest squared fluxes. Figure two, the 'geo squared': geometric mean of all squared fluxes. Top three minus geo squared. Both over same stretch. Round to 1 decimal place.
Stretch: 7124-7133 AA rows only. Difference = 2.7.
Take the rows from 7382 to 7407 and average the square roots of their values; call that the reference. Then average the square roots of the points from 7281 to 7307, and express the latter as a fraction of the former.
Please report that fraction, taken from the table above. 1.03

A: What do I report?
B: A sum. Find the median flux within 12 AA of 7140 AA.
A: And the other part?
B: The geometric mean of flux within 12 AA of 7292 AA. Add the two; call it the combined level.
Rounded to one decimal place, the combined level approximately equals 45.7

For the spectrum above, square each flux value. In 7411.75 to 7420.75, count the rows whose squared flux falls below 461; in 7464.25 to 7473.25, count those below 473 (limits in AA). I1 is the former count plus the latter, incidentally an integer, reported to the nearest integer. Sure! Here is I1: 12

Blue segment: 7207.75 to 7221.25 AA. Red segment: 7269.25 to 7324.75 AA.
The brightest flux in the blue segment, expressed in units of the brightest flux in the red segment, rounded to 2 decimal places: 0.97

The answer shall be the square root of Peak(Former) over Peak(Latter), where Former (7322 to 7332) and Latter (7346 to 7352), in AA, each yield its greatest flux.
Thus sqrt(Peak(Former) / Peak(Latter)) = 1.02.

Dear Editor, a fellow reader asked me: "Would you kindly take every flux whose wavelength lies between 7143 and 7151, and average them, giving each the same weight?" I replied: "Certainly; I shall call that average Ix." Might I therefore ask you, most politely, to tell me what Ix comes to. 23.4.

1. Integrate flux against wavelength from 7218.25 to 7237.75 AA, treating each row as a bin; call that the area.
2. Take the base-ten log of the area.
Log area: 2.63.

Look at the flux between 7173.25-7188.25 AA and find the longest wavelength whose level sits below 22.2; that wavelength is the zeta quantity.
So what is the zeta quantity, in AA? 7187.5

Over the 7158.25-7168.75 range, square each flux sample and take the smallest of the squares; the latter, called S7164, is 521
